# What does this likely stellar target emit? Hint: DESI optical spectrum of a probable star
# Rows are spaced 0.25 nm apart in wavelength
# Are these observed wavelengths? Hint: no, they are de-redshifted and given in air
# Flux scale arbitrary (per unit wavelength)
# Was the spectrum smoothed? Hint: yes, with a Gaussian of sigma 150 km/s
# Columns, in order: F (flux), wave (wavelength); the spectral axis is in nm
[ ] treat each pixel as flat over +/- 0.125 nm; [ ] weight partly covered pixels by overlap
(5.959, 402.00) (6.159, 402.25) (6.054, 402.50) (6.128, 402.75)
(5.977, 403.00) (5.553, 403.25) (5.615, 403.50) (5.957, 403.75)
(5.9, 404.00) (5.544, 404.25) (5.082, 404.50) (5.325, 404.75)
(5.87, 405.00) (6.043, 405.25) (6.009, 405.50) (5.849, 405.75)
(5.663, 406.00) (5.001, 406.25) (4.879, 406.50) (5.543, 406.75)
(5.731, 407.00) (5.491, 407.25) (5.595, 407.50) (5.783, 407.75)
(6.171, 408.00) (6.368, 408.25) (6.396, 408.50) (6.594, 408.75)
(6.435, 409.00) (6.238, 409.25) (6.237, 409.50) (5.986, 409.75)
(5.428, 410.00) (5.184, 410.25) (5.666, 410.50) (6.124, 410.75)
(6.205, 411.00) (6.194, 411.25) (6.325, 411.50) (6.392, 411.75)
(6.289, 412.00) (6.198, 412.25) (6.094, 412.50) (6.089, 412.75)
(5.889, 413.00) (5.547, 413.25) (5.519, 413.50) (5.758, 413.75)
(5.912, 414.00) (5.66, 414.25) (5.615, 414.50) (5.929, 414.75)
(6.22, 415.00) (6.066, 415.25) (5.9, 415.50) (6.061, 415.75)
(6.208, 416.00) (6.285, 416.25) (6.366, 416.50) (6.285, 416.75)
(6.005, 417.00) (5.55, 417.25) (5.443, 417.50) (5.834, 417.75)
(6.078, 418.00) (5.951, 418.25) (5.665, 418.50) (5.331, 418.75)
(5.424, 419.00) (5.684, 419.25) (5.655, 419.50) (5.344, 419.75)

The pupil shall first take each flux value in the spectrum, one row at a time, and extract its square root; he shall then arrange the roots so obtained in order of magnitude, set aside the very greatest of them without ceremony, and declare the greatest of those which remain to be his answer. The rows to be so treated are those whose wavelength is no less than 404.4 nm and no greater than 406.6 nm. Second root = 2.45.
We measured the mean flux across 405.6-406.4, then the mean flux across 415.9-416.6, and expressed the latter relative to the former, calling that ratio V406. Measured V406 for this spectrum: 1.14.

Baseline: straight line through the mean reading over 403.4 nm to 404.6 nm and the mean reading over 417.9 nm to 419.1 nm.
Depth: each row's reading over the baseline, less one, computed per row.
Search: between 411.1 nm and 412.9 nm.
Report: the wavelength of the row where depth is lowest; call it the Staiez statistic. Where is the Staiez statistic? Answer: 412.75 nm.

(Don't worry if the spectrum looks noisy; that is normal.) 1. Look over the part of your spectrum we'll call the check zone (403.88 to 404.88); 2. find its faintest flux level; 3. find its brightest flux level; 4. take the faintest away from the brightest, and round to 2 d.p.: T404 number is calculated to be 0.82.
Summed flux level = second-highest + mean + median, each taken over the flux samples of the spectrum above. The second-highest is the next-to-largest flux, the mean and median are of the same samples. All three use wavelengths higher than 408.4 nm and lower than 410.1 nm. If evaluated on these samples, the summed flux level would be 18.9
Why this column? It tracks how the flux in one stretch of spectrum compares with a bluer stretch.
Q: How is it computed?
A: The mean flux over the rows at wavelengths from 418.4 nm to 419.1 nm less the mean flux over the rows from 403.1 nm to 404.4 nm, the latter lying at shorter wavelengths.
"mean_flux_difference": -0.24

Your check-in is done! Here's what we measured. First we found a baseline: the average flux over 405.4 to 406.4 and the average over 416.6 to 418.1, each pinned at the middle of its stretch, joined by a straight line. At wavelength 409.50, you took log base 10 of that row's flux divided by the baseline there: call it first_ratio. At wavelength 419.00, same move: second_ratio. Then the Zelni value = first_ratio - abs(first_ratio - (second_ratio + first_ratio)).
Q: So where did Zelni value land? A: 0.00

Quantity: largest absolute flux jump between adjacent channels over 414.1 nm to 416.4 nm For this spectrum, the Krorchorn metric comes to 0.31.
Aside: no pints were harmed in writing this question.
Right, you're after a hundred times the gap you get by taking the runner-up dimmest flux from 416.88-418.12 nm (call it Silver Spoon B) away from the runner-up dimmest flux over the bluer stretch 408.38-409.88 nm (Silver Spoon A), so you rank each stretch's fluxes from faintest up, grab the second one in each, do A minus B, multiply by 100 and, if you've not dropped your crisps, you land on 69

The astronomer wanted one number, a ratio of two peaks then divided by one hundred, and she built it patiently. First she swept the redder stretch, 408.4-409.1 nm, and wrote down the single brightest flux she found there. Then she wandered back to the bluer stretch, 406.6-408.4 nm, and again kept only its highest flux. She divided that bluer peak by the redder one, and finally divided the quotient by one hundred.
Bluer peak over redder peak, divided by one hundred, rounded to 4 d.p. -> 0.0097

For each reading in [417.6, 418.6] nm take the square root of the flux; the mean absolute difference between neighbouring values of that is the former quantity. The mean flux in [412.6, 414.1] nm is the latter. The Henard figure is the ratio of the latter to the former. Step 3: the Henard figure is 128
